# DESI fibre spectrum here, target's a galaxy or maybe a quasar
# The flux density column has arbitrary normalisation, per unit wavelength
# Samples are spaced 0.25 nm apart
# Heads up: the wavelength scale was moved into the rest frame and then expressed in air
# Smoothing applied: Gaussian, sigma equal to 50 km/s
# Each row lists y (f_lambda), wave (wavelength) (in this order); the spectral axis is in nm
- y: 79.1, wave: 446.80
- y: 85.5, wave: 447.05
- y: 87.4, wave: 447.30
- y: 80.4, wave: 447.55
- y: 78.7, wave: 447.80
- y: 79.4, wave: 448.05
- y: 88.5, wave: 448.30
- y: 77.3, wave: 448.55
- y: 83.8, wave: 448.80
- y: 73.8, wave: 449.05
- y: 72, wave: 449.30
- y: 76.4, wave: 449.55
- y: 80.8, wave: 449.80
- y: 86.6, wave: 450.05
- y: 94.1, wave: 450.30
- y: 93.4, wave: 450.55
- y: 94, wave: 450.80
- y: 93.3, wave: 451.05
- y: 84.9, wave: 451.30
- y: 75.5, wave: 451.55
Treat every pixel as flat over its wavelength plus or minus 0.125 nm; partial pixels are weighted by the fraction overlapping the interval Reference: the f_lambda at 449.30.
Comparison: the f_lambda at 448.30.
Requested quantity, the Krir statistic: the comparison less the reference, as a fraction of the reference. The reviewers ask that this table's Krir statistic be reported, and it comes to 0.23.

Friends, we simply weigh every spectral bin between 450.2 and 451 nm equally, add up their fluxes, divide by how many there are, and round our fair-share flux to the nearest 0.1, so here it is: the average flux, 93.8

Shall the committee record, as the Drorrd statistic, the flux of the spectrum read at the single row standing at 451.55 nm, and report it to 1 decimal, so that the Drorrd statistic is 75.5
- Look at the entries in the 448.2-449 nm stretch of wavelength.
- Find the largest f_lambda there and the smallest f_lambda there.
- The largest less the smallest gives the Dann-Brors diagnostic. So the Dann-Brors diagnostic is 11.2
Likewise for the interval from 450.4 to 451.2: 0.7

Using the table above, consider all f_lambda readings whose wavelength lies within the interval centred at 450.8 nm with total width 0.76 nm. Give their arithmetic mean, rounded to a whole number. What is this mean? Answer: 94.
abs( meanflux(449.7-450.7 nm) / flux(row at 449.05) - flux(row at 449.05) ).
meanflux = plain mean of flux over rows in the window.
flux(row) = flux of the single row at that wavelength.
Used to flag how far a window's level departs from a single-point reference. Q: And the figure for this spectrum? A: 72.6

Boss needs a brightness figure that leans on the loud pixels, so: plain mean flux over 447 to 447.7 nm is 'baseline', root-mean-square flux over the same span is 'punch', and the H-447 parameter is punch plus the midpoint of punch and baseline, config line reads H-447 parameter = 169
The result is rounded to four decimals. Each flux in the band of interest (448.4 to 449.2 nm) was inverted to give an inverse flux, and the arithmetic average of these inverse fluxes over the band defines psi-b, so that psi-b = 0.0128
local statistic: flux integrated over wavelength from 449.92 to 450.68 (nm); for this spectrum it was 69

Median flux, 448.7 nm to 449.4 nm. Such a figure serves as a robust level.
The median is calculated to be 73.8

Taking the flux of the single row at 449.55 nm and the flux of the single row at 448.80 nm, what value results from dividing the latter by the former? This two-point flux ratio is 1.10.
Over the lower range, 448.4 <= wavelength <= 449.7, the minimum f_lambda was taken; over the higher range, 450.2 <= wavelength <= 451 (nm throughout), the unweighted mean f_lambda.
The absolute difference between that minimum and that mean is 21.8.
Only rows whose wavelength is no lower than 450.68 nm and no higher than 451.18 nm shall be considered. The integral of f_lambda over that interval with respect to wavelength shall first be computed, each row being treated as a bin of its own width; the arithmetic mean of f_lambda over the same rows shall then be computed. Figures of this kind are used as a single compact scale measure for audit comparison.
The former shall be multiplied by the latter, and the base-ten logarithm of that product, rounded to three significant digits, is 3.64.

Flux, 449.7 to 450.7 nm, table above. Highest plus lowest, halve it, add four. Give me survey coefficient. 91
